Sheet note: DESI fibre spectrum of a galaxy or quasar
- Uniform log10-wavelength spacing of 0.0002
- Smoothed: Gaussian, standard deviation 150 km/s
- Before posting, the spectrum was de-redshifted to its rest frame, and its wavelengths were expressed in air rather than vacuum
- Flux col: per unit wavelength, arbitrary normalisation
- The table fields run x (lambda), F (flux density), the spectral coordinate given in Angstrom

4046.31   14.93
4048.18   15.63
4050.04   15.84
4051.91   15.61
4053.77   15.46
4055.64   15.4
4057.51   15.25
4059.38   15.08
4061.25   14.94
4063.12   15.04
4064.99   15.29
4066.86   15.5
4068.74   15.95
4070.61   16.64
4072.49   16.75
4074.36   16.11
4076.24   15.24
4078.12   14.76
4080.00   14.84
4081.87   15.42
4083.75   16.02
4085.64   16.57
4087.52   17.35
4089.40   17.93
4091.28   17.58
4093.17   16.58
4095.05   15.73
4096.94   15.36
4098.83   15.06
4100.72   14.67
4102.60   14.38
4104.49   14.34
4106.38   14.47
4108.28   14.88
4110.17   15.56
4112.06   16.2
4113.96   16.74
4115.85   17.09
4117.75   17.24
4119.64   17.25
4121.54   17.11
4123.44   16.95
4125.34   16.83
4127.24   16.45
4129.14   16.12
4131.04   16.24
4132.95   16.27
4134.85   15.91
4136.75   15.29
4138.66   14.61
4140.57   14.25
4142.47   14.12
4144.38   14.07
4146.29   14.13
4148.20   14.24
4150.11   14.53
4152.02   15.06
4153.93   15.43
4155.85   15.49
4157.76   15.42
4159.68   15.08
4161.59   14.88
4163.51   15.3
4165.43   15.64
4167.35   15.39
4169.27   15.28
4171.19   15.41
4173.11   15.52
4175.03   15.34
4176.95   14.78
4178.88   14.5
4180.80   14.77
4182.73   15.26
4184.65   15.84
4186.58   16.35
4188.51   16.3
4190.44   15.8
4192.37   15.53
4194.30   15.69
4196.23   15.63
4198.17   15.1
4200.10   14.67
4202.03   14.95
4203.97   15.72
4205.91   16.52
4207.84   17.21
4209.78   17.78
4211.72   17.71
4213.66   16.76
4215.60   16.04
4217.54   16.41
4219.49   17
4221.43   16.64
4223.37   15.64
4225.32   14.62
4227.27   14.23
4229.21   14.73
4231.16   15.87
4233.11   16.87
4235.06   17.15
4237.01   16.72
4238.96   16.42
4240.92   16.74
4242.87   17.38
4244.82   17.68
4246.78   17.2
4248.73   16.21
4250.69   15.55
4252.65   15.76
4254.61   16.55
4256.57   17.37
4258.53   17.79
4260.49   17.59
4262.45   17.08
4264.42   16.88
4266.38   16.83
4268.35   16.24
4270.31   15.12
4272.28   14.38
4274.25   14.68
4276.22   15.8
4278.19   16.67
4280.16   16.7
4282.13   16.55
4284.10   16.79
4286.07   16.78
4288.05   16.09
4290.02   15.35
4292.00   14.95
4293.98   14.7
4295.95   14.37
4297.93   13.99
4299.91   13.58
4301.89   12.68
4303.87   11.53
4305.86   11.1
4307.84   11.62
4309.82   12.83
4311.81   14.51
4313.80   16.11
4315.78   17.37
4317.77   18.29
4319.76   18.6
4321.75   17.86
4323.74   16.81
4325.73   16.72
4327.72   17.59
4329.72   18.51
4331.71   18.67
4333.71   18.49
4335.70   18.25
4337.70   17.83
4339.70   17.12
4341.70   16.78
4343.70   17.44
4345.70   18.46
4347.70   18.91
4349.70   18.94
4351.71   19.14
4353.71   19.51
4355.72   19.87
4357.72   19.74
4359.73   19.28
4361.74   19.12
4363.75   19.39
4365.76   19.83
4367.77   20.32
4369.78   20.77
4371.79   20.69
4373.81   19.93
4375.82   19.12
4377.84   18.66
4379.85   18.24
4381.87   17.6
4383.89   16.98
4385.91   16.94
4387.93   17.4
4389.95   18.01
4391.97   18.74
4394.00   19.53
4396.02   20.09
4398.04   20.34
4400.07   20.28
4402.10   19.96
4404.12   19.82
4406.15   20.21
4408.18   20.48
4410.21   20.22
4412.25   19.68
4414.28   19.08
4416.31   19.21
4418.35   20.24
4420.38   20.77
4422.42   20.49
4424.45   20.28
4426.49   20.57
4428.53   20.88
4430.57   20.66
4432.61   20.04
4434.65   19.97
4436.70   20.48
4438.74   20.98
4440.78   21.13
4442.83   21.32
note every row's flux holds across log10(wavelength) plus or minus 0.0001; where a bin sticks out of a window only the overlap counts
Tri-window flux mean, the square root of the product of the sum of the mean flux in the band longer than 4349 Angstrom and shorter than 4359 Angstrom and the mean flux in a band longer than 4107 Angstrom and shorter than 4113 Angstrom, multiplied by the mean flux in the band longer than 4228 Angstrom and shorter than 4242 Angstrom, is 23.9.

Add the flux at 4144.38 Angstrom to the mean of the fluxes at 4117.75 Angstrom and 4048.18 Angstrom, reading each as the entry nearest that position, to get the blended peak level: 30.5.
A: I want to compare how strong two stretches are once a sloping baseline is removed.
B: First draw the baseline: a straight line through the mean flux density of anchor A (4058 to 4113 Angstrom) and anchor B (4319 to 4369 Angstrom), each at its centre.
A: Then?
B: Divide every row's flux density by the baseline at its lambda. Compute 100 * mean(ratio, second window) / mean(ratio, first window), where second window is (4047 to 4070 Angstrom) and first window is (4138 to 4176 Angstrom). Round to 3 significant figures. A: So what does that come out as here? 110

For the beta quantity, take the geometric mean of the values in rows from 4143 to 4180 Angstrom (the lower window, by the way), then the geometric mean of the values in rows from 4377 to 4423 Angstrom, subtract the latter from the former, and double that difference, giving -8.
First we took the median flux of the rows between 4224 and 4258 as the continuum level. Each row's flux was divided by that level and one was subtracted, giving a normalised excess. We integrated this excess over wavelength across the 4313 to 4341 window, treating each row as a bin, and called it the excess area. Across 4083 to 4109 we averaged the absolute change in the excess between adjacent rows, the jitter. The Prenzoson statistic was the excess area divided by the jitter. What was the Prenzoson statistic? 71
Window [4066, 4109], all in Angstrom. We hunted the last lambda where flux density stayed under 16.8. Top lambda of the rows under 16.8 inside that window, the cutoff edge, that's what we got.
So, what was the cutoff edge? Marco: 4108.28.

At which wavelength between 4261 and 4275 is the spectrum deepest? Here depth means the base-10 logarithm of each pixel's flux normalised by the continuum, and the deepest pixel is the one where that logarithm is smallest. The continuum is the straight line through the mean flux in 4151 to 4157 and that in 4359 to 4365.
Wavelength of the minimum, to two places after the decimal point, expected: 4272.28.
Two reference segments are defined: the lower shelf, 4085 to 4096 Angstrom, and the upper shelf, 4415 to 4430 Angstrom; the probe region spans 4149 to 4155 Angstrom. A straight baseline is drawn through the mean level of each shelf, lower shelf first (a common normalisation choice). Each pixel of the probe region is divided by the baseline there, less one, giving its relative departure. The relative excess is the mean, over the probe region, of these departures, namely -0.15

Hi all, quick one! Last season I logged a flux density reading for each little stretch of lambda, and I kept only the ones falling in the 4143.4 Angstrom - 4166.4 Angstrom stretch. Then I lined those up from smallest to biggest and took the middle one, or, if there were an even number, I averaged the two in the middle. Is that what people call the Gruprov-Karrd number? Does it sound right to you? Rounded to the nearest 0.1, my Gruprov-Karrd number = 15.1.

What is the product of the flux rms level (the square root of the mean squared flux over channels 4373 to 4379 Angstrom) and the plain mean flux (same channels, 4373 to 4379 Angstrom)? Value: 370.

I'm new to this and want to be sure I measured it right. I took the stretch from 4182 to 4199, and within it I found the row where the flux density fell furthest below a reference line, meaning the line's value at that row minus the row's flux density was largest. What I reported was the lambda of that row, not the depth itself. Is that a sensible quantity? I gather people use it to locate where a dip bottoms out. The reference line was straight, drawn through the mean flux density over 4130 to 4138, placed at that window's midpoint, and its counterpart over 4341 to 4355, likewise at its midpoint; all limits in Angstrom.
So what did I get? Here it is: 4198.17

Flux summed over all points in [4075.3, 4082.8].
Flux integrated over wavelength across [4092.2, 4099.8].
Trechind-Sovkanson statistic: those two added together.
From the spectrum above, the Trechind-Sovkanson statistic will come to 179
